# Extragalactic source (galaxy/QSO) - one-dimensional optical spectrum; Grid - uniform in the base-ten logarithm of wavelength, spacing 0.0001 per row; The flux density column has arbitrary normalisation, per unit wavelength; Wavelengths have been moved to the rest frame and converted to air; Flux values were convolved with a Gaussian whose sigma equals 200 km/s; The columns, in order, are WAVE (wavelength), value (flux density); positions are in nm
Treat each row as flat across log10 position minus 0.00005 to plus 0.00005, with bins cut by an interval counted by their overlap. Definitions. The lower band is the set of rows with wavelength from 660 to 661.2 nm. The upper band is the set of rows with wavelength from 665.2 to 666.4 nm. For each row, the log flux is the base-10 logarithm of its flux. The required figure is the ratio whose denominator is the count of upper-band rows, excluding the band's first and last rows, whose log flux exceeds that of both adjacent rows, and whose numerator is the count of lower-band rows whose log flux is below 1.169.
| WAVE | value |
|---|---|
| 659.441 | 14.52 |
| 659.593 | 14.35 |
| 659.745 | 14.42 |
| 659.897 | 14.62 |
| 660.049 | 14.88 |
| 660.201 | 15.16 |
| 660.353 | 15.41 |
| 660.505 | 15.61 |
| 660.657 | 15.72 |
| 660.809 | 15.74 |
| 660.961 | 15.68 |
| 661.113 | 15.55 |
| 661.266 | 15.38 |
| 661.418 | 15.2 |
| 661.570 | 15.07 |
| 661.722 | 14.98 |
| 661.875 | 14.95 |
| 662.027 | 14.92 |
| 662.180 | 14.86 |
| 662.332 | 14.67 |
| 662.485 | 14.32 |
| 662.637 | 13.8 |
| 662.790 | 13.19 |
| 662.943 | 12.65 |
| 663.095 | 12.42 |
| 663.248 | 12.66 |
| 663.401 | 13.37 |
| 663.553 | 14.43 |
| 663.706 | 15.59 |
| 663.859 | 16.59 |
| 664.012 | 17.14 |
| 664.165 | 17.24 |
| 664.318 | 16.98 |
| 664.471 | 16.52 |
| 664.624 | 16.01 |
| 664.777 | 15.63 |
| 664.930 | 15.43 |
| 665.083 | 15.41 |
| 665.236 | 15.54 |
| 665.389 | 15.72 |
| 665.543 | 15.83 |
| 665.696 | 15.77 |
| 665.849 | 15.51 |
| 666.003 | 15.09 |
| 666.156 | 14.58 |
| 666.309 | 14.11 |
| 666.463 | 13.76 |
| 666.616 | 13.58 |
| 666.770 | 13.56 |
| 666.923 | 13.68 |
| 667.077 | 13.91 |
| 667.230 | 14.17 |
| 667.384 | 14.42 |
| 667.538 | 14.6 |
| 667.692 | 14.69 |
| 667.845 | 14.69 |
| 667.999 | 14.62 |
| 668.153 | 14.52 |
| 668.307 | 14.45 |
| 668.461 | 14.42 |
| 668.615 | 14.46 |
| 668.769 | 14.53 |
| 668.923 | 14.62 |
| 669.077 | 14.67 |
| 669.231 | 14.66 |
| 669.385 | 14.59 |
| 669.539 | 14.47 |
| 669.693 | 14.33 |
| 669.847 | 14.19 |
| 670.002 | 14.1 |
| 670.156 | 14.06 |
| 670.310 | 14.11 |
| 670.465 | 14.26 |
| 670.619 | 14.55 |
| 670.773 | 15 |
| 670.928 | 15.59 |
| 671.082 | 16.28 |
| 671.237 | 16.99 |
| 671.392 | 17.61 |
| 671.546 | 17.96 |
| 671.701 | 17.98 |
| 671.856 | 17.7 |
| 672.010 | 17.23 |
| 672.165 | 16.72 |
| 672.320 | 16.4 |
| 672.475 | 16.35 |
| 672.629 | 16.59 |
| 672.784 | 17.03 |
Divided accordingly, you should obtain 0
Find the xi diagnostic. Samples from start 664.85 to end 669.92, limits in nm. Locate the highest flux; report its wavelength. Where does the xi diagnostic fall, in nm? 665.543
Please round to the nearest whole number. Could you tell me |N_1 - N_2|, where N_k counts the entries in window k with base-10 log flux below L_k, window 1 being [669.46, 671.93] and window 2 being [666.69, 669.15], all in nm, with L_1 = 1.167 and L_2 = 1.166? 5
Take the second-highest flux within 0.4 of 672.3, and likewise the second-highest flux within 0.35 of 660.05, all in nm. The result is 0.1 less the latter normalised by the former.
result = -0.81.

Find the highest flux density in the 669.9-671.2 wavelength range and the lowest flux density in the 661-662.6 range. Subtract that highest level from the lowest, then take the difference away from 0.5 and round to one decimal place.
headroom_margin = 2.5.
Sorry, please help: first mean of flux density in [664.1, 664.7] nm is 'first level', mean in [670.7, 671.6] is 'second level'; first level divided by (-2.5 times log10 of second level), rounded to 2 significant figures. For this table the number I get -5.5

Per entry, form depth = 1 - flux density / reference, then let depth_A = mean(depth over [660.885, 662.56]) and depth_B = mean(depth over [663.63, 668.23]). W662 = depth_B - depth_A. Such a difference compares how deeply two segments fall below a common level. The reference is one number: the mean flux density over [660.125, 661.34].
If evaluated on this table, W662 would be -0.007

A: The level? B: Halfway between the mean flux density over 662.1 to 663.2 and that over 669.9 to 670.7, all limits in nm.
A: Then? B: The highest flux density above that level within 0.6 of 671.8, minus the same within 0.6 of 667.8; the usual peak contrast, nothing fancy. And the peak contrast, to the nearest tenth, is 3.3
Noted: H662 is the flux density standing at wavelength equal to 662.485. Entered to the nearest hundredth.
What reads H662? 14.32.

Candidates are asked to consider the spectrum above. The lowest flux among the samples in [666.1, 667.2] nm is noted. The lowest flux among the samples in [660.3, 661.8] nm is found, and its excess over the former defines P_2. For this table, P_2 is 1.4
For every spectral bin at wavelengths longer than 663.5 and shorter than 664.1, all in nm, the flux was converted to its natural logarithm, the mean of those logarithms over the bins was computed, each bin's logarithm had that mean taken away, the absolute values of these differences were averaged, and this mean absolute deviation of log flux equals 0.059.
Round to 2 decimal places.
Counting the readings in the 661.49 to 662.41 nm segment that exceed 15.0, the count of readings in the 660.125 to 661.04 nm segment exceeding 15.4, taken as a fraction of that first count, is 5.00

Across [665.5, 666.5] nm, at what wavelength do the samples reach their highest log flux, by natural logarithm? 665.543 nm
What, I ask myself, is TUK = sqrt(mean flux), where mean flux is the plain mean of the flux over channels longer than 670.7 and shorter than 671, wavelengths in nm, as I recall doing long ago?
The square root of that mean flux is 3.91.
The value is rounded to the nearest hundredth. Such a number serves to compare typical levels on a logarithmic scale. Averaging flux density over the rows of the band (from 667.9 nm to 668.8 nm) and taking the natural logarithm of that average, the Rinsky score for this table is 2.67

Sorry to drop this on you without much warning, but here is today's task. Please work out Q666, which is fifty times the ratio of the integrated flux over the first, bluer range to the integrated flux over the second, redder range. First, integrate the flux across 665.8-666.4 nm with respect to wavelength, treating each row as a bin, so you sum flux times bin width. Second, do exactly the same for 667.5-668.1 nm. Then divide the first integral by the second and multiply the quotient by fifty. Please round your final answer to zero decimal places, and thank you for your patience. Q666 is 50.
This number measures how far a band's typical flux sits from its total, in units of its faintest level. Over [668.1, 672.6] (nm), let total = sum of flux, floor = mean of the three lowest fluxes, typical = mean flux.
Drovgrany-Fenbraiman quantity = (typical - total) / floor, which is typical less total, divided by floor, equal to -31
